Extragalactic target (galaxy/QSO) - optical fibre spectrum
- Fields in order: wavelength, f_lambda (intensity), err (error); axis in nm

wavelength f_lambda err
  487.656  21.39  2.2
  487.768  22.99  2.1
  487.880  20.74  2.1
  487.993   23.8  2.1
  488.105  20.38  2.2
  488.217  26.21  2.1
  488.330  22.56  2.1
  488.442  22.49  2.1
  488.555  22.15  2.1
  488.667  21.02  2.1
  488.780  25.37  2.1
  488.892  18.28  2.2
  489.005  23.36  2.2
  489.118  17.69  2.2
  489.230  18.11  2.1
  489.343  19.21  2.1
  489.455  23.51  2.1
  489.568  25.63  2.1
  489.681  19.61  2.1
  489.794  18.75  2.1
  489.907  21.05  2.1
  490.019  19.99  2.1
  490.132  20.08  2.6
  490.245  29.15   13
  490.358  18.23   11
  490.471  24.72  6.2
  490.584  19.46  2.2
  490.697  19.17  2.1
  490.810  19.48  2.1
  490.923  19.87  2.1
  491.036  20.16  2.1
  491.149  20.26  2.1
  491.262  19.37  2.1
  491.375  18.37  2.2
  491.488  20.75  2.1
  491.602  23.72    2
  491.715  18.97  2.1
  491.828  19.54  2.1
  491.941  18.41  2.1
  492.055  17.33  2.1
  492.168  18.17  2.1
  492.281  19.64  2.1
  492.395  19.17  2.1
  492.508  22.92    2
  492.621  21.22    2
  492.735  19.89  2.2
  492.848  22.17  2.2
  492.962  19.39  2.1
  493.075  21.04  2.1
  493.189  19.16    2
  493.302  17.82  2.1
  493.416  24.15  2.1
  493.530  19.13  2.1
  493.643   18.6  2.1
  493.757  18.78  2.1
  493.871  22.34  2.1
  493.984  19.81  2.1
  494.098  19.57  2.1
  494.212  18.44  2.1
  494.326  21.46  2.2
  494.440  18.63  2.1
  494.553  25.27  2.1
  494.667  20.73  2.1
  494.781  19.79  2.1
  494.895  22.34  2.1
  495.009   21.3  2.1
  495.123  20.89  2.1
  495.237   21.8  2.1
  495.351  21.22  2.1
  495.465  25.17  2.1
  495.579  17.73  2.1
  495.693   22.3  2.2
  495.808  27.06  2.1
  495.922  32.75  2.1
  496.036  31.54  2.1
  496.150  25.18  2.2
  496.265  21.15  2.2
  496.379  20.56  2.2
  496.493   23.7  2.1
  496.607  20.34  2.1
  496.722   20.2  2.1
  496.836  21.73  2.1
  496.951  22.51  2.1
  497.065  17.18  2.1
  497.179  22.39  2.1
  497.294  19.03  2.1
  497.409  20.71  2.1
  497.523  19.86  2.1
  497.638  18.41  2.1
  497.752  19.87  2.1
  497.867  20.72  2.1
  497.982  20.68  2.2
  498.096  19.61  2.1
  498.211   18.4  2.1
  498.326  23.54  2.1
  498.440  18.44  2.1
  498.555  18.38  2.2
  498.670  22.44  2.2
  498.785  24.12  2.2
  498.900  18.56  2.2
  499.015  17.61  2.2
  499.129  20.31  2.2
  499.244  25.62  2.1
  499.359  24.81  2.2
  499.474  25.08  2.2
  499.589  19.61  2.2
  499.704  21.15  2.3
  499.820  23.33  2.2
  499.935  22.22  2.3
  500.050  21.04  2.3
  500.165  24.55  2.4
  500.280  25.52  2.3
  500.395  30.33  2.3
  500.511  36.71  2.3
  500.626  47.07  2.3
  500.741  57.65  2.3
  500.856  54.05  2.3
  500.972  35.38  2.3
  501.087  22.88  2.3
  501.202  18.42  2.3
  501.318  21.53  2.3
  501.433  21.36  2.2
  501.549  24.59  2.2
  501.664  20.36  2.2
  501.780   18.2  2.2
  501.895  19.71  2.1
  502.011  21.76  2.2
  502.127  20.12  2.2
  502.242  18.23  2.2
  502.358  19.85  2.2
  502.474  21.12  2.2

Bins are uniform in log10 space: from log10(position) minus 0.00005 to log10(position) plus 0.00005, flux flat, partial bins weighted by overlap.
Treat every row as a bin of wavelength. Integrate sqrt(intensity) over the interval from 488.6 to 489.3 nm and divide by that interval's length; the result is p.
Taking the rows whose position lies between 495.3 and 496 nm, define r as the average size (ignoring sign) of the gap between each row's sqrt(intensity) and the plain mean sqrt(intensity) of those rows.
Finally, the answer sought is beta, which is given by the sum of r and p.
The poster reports 4.93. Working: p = 4.53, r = 0.40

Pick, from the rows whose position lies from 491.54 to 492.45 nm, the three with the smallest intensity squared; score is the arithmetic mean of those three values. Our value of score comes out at 323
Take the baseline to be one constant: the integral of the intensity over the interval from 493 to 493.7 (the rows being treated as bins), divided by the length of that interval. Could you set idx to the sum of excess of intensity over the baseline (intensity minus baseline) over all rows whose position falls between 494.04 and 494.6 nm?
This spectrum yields 3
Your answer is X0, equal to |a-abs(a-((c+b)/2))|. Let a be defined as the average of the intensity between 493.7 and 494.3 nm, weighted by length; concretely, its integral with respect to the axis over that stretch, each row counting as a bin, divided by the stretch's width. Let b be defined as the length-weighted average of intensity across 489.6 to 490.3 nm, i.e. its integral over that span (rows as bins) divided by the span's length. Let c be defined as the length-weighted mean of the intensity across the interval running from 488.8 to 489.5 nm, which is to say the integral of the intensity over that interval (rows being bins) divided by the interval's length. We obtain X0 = 18.8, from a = 19.9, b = 21.6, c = 20.3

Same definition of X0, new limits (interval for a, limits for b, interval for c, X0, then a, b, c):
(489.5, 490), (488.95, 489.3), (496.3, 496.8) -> 20.5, 21.2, 19.7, 21.2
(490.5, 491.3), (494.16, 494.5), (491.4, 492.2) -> 19.6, 19.9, 19.6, 19.5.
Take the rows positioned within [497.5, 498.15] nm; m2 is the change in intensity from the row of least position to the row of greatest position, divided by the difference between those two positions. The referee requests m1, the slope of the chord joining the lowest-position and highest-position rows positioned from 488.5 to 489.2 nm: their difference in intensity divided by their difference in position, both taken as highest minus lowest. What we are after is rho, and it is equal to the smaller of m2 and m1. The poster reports -8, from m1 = -8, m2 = -0.4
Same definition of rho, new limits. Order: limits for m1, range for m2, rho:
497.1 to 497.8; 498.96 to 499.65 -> -4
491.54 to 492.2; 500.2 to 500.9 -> -10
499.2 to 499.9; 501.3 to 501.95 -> -4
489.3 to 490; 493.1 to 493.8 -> -1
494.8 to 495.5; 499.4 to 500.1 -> -7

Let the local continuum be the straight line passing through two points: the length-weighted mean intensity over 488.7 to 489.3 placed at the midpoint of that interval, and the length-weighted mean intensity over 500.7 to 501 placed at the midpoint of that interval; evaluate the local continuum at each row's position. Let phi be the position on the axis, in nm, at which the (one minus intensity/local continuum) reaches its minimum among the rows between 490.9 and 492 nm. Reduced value 491.602 nm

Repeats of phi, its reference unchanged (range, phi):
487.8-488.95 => 488.217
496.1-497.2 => 496.150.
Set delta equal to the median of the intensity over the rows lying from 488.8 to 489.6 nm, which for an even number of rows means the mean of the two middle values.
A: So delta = 19.2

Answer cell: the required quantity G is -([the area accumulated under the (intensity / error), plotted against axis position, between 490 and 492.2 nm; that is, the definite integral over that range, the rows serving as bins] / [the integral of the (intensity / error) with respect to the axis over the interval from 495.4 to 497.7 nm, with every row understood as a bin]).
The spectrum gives -0.7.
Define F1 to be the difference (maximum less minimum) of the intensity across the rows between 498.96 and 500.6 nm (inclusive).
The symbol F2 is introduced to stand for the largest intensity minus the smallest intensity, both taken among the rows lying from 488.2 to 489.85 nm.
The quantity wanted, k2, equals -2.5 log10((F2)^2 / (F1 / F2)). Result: -4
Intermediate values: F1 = 19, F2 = 9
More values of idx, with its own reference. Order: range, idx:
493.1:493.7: -1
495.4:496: 25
